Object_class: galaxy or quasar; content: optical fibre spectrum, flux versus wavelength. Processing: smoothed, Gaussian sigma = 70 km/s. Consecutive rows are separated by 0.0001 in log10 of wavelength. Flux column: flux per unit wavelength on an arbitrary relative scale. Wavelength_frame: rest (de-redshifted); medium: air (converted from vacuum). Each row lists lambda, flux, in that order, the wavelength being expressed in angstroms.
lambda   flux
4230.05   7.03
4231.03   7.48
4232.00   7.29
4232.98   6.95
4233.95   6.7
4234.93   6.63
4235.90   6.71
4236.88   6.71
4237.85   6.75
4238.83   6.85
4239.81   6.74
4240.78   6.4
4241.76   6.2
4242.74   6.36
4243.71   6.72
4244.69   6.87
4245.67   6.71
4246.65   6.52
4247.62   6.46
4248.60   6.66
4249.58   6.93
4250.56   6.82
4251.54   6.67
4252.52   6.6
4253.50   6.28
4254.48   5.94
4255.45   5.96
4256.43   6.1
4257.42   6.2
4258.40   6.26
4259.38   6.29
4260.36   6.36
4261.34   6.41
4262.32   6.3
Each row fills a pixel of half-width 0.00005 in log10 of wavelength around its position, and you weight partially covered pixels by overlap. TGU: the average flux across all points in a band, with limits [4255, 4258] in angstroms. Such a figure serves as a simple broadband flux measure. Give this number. 6.1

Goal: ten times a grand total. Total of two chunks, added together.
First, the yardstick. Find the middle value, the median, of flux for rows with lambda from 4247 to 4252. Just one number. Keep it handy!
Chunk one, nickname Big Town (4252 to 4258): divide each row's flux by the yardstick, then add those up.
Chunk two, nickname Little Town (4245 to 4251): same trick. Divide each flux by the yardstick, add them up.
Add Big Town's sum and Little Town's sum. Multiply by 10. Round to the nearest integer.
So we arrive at 116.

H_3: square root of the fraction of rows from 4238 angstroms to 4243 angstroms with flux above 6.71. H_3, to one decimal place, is 0.6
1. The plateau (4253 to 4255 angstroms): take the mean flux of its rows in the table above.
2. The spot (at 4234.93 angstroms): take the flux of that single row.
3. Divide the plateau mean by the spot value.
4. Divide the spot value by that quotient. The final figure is 7.2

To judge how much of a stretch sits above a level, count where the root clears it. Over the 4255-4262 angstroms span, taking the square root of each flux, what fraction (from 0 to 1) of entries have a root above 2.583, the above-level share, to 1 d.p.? 0.0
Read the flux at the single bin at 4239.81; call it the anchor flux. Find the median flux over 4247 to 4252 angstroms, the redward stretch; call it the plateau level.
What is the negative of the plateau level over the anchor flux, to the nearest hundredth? -0.99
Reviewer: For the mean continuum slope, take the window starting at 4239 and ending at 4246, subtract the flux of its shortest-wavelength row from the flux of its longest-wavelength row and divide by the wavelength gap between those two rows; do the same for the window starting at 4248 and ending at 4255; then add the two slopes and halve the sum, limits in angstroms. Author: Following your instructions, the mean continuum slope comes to -0.06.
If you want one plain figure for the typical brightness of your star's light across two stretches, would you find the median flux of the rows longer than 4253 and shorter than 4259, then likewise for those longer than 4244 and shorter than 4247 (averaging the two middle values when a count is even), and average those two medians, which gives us 6.4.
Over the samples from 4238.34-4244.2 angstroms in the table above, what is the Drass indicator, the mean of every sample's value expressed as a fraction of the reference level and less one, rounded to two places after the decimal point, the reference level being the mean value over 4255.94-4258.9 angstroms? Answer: 0.06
